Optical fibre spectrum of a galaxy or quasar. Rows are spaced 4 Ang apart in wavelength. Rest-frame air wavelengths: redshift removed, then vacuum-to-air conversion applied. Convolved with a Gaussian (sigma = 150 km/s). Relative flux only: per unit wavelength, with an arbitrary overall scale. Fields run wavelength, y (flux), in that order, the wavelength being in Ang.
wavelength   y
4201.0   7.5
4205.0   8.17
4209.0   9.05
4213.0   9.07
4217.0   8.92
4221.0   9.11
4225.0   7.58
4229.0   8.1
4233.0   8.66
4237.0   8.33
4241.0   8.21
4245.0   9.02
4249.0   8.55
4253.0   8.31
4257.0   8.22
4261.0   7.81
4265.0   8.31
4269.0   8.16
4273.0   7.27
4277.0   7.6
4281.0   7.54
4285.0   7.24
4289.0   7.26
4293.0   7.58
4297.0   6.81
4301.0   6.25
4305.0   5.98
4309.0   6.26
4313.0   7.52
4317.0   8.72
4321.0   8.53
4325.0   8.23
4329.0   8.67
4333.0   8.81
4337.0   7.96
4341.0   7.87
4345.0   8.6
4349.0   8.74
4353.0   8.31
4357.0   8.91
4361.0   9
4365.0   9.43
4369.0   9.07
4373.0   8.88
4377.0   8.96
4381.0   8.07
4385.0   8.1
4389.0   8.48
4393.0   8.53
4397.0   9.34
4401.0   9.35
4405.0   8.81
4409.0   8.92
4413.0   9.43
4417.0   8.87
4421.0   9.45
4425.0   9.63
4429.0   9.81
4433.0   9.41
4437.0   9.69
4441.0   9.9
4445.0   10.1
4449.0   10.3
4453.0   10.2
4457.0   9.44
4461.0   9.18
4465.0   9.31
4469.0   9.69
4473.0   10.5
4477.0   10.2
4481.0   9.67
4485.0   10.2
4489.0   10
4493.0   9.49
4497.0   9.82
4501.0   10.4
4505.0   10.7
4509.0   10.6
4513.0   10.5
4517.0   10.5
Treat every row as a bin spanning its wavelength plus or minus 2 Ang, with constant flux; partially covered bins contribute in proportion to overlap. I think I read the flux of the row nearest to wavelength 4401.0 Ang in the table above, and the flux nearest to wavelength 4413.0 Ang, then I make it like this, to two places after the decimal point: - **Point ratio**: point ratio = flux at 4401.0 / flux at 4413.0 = 0.99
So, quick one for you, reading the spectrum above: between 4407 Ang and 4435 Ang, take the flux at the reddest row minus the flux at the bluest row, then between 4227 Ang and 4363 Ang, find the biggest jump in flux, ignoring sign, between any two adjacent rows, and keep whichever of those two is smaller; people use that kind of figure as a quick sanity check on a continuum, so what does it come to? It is 0.49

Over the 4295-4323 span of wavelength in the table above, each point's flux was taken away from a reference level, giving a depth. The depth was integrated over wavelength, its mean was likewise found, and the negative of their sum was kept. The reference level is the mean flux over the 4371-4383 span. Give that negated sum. -43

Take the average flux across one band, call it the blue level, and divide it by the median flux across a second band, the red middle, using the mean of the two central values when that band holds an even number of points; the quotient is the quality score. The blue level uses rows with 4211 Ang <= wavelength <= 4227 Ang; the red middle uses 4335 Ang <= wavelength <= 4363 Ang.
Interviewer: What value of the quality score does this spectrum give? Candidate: 1.01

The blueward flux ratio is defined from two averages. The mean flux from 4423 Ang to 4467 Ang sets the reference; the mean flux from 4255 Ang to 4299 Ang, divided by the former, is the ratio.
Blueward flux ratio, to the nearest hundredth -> 0.78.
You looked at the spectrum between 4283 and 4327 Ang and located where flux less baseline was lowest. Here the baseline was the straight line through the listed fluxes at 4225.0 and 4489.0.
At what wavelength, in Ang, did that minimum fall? 4305.0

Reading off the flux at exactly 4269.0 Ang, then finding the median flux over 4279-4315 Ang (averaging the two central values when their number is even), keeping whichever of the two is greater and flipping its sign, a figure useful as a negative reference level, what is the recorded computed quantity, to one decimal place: -8.2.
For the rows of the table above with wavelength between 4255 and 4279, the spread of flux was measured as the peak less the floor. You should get 1.0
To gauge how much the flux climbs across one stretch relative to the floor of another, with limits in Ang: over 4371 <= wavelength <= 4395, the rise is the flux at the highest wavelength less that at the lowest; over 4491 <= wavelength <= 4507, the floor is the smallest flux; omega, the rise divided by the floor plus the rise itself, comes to -0.39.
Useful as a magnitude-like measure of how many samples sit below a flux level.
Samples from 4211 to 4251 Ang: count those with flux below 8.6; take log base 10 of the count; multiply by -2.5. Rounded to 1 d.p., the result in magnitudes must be -1.7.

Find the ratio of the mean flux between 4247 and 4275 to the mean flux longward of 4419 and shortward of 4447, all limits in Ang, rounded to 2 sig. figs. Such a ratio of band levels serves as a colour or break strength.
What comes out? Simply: 0.83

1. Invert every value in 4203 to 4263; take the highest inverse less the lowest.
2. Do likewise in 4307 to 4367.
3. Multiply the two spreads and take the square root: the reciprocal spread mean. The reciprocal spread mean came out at 0.034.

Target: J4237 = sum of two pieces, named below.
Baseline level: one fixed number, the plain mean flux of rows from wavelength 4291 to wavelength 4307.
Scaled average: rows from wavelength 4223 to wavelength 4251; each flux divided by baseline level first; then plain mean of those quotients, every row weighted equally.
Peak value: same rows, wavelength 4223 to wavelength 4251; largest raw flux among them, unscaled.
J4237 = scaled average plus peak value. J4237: 10.3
